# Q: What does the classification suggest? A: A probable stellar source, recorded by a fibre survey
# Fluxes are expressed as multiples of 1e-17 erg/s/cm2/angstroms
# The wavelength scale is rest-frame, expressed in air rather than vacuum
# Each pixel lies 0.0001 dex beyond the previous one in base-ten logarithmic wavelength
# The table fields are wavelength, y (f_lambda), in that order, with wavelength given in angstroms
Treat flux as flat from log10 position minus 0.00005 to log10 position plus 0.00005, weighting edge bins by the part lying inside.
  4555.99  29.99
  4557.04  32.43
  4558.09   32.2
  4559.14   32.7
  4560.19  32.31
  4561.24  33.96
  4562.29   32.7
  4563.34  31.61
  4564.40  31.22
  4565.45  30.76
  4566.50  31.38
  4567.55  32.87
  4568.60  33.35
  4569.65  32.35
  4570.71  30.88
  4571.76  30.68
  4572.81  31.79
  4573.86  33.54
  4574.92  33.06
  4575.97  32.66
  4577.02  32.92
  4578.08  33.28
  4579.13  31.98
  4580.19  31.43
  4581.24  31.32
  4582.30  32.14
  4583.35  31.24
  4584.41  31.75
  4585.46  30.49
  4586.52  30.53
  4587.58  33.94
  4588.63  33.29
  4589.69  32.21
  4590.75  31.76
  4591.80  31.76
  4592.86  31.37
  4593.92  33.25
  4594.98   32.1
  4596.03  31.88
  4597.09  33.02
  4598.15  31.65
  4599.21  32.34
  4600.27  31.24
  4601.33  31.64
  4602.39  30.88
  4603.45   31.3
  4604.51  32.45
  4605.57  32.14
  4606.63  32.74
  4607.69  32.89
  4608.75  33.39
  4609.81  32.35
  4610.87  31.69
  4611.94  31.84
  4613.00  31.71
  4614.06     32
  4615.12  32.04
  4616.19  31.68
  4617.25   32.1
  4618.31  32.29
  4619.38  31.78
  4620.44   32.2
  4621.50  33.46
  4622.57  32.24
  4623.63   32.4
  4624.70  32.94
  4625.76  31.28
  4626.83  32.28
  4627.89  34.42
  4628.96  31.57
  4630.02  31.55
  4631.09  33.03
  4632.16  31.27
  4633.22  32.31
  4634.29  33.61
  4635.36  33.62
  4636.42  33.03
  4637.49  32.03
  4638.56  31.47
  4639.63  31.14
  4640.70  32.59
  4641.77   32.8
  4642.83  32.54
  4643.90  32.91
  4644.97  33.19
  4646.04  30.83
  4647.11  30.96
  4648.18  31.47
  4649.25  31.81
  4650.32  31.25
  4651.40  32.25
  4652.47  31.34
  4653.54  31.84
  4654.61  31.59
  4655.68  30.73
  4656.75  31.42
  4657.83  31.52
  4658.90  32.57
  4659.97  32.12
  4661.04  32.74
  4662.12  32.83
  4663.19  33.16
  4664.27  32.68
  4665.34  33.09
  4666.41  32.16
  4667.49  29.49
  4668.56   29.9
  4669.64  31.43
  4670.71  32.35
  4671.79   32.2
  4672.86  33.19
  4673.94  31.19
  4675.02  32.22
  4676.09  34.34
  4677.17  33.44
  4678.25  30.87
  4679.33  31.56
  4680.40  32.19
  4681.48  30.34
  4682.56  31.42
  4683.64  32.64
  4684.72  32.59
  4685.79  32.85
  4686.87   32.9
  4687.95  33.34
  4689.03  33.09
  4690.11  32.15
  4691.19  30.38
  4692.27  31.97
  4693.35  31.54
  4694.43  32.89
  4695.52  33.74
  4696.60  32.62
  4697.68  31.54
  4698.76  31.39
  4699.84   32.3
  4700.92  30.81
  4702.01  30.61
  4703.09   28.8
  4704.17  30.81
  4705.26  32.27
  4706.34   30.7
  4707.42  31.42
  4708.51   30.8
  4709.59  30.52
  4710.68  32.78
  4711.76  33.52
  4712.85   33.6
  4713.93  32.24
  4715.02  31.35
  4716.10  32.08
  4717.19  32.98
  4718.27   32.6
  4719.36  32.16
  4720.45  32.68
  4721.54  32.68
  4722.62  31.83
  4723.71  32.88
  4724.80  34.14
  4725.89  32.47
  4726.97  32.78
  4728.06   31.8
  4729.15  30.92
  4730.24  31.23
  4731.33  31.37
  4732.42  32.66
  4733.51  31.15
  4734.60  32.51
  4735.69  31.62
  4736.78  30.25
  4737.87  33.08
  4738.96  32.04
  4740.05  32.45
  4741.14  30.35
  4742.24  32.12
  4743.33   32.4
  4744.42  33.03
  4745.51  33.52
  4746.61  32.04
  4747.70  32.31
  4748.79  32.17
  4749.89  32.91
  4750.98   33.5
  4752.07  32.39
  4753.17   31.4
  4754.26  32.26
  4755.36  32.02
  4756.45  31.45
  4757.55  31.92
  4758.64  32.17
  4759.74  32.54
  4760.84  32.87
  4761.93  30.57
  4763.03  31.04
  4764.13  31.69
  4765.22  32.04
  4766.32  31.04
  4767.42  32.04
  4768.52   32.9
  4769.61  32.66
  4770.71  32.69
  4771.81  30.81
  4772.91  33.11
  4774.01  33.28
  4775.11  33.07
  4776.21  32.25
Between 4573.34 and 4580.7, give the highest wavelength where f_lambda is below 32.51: 4580.19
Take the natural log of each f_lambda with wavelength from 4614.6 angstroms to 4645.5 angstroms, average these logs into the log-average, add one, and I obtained 4.48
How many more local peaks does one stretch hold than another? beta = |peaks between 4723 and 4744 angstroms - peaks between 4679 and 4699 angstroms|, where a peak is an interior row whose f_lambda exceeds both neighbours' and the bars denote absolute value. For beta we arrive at 1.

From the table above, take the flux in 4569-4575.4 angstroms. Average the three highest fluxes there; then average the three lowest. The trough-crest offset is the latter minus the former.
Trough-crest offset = -1.9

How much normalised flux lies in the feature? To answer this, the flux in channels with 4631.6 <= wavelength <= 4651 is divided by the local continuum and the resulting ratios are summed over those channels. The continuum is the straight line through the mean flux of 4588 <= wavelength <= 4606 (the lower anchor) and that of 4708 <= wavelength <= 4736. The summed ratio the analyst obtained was 18.0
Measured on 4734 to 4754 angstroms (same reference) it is 18.0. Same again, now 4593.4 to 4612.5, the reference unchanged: 18.1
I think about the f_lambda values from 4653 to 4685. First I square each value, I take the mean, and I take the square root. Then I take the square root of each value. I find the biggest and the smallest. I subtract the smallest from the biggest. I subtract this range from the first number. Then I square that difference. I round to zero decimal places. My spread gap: 997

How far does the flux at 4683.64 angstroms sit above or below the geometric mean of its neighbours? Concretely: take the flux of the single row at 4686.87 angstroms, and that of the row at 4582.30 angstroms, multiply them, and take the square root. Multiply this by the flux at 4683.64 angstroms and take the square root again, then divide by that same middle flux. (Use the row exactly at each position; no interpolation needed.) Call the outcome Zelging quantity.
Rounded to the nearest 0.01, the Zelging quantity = 1.00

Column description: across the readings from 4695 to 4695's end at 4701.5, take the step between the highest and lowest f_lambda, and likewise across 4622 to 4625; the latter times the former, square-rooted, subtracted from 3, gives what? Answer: 1.6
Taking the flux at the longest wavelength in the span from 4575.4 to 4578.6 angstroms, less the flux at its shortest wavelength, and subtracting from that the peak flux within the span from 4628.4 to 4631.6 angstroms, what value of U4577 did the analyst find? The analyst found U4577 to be -32.4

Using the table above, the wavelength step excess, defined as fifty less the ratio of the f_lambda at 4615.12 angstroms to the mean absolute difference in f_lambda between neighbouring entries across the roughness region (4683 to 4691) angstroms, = -47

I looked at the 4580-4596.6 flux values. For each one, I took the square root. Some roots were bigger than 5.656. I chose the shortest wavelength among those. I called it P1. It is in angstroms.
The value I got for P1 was 4582.30 angstroms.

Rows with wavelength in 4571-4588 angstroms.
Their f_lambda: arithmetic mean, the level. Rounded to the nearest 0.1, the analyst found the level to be 32.0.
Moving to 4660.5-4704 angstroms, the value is 32.0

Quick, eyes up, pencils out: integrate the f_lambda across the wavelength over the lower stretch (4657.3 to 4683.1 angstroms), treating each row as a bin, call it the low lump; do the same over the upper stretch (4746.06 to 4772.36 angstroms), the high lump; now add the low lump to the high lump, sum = 1670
